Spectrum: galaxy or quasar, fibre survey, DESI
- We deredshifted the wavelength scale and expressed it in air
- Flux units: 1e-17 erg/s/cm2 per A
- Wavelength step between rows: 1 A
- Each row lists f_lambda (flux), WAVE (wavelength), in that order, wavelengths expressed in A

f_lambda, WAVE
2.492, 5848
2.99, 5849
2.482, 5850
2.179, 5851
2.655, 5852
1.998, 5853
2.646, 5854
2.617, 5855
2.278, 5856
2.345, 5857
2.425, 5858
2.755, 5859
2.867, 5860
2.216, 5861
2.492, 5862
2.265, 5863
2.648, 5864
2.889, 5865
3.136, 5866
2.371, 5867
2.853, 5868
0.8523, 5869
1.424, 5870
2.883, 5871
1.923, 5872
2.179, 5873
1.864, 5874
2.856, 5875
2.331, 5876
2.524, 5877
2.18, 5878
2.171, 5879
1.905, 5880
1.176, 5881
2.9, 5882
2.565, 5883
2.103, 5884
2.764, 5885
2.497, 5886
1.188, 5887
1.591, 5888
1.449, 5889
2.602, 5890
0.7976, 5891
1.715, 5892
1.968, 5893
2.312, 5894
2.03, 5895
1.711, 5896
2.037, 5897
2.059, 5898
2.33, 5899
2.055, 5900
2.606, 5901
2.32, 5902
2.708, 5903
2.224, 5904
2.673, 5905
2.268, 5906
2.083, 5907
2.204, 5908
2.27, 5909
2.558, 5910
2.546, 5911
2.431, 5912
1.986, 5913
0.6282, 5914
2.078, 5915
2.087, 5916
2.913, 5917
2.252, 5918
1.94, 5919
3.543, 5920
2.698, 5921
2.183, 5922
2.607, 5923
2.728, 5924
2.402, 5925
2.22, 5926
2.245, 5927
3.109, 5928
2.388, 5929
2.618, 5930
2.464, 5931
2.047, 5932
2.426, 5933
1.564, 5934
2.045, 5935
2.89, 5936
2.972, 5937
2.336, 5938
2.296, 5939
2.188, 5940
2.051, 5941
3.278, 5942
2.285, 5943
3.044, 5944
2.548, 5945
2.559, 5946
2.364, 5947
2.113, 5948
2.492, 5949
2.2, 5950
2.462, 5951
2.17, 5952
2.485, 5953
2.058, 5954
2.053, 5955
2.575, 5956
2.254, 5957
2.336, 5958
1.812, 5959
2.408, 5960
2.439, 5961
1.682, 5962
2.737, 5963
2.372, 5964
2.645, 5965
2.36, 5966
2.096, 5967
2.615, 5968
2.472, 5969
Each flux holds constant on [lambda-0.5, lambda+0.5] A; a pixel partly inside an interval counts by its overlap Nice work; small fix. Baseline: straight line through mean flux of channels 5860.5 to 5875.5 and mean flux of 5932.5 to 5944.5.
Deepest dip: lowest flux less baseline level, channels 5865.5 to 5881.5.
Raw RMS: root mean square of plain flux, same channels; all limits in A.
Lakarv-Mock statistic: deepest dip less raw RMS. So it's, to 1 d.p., -3.7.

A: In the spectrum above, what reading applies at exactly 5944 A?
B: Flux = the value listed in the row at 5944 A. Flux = 3.044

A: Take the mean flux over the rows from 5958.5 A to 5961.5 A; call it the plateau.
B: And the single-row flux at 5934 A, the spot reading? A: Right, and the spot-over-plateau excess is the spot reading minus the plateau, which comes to -0.7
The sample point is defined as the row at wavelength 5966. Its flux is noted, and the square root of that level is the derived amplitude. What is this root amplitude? 1.54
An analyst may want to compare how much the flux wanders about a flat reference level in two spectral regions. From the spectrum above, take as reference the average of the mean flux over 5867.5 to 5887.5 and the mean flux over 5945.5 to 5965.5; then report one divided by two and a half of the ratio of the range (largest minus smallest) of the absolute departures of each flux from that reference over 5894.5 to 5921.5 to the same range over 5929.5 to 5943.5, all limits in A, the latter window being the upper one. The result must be 0.64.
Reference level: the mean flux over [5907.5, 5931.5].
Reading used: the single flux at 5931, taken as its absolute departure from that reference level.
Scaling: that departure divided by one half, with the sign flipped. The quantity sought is -0.17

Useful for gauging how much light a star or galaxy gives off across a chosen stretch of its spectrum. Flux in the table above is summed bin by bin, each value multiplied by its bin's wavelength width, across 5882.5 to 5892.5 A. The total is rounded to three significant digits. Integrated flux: 19.3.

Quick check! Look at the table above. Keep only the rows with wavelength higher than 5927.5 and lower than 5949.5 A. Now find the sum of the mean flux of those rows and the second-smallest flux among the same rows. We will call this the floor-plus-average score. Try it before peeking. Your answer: 4.5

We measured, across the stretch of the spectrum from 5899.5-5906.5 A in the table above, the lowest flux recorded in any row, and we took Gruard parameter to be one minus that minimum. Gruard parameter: -1.1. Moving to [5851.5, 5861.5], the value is -1.0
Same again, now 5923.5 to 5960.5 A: -0.6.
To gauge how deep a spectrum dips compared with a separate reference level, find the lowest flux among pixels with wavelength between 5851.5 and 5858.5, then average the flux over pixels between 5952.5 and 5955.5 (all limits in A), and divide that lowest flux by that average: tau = 0.909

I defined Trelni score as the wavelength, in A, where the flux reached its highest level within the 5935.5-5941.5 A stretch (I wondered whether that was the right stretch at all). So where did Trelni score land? 5937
